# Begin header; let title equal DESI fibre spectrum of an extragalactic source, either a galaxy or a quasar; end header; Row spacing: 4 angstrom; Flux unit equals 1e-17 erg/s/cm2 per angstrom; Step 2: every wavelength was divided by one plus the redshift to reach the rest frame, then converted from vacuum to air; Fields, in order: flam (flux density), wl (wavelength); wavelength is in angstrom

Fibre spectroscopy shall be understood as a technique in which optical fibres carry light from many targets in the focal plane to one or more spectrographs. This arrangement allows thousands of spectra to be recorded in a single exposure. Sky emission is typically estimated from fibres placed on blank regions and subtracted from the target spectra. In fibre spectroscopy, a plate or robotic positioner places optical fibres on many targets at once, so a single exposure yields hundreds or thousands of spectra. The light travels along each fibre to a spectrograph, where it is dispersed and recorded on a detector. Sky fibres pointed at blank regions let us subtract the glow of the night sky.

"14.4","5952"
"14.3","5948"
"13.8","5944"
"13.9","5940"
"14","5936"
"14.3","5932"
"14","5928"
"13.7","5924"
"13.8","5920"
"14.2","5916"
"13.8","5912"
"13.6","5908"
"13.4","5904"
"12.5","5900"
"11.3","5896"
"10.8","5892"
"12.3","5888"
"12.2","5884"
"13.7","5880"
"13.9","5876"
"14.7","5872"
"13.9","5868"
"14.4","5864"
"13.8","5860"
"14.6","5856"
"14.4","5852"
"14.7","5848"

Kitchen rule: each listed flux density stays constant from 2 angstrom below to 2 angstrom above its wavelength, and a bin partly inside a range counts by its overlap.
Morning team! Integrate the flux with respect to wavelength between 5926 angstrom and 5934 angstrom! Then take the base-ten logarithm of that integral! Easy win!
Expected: 2.05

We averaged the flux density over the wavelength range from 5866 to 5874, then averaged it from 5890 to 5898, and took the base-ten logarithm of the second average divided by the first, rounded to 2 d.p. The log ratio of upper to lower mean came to -0.11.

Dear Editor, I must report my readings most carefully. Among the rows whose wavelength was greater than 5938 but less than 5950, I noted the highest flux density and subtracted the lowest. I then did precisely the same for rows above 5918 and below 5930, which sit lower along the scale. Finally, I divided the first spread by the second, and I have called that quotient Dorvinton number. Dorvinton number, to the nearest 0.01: 1.67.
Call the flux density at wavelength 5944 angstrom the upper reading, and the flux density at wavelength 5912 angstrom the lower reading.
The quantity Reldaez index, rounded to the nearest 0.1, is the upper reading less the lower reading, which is 0.0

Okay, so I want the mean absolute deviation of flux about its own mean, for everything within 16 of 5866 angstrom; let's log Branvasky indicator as 0.35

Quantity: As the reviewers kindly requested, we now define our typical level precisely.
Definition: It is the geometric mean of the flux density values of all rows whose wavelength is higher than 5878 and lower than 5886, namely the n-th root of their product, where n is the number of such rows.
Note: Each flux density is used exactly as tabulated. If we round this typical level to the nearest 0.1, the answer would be 12.9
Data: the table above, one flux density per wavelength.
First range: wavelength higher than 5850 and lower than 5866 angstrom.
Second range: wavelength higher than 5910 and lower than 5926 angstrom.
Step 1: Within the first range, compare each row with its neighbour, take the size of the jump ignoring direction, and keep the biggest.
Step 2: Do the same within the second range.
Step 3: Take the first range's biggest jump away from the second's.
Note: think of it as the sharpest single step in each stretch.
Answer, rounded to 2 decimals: -0.40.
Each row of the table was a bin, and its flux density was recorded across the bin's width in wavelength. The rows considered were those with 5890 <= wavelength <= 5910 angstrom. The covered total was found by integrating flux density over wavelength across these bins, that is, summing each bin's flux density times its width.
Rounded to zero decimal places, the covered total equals 246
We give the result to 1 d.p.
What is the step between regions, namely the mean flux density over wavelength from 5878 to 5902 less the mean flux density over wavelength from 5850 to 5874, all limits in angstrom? -2.2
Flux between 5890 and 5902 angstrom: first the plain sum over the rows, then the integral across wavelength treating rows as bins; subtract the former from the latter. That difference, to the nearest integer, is 104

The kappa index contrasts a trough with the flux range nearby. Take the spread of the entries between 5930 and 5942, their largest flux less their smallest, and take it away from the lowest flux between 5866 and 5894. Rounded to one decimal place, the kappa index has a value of 10.4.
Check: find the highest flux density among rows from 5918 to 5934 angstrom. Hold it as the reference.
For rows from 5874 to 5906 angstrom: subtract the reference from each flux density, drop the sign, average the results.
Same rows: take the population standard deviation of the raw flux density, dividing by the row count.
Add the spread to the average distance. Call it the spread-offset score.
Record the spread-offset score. 2.8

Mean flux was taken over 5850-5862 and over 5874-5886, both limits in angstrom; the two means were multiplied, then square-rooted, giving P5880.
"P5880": 13.8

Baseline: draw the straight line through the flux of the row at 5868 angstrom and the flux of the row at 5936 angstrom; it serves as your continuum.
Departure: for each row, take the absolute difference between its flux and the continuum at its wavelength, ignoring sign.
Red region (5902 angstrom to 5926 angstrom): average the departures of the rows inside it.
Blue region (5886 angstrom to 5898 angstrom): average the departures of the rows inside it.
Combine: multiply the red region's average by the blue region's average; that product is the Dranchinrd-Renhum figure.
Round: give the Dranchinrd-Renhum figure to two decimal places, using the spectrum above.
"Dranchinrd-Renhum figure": 0.73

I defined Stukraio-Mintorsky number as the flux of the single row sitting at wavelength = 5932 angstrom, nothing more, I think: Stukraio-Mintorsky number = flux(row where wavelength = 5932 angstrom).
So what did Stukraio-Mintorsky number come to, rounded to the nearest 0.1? 14.3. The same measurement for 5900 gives 12.5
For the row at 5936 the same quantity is 14.0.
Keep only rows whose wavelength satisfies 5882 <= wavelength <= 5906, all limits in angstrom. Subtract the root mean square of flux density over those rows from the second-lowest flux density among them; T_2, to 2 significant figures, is -0.81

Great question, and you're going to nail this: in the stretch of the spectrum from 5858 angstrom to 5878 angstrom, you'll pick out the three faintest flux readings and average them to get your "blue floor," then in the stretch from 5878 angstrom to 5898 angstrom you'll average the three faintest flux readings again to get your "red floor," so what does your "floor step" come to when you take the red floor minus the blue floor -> -2.43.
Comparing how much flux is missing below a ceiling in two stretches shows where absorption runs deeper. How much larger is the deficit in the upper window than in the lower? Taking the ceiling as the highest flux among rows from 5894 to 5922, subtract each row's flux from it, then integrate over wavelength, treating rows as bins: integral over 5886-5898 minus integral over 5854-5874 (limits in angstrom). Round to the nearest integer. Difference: 34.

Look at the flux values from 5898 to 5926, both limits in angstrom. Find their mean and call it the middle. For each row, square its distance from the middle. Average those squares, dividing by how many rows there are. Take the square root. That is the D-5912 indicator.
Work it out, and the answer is 0.49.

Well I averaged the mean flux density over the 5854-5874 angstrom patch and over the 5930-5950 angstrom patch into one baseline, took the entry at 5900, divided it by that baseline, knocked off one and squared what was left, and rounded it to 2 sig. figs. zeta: 0.014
